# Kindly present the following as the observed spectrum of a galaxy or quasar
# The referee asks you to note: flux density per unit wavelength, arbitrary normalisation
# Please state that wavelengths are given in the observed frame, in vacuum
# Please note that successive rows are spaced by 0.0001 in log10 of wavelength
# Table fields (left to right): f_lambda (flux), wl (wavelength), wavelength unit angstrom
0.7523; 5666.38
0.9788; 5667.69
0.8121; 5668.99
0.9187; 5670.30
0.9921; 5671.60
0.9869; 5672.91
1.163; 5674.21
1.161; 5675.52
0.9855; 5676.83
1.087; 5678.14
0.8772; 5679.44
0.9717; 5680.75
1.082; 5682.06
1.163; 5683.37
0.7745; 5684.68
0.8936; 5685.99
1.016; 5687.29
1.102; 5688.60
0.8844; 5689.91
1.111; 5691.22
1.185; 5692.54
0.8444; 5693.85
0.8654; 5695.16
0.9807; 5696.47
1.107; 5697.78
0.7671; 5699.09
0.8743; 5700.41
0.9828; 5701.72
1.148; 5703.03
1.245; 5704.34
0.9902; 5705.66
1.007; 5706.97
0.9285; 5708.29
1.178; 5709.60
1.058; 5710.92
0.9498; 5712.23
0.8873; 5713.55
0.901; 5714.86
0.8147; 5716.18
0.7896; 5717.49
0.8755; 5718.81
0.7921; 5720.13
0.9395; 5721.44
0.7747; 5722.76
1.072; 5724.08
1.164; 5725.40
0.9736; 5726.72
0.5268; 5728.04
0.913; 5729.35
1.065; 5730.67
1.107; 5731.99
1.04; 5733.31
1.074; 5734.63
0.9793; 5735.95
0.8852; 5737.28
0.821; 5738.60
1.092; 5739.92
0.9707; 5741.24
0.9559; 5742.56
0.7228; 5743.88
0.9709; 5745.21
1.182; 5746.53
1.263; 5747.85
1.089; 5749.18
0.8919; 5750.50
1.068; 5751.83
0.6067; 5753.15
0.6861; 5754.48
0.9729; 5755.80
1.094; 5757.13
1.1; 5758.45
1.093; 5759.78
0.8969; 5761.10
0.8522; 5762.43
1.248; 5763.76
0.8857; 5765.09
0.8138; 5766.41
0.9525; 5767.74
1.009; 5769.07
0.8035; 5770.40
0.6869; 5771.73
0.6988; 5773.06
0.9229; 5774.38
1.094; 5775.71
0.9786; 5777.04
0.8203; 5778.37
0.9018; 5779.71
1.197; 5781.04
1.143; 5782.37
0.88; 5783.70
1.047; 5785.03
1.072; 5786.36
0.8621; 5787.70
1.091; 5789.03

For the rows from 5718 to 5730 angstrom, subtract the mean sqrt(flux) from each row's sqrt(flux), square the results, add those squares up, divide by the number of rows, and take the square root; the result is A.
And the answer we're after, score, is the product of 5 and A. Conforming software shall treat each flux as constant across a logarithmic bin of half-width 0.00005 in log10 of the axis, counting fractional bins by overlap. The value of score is 0.48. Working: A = 0.096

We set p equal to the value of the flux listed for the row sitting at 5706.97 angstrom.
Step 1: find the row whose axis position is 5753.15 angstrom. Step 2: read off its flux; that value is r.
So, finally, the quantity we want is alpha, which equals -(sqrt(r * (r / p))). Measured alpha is -0.6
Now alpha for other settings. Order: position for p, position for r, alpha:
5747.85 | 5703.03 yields -1.0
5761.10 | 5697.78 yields -1.2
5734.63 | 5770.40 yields -0.8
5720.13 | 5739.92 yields -1.2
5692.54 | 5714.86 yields -0.8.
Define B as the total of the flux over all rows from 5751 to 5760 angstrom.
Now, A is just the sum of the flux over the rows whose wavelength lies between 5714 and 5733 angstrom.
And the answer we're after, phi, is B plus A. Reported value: 19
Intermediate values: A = 12.7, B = 7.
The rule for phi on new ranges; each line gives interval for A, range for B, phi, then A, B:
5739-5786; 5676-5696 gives 48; 33.6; 15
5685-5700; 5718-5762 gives 42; 10.8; 32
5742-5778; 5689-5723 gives 50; 25.5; 25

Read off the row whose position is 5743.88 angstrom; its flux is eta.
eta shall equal 0.7228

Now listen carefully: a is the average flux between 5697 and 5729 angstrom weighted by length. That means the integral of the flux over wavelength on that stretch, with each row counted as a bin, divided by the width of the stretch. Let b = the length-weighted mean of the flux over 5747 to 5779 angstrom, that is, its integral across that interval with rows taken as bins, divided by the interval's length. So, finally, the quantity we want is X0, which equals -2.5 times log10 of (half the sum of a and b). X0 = 0.063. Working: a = 0.948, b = 0.940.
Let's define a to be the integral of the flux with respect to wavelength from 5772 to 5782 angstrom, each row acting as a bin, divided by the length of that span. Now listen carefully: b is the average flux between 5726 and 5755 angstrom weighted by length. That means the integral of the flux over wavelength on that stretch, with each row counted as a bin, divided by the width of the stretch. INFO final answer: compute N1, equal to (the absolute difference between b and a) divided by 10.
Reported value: 0.0010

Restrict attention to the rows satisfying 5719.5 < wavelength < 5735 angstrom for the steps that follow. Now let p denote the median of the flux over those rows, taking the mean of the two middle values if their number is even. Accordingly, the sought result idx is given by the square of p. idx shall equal 1.014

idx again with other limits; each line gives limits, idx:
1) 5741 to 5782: 0.914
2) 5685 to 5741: 0.953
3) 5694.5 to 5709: 0.966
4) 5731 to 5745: 0.951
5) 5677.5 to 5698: 0.997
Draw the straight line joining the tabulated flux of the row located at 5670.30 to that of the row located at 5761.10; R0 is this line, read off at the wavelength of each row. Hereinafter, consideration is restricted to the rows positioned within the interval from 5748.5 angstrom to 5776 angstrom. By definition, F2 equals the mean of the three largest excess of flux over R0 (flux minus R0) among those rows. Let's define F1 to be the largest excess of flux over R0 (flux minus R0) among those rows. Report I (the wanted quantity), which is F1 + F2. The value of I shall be 0.60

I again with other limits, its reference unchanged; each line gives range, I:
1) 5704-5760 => 0.69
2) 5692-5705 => 0.62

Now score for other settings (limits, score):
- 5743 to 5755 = 0.57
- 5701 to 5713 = 0.25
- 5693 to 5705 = 0.38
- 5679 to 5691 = 0.30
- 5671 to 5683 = 0.22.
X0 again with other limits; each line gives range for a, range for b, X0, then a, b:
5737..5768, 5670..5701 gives 0.024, 0.964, 0.992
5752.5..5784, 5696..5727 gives 0.057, 0.931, 0.966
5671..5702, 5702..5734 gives 0.023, 0.994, 0.965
